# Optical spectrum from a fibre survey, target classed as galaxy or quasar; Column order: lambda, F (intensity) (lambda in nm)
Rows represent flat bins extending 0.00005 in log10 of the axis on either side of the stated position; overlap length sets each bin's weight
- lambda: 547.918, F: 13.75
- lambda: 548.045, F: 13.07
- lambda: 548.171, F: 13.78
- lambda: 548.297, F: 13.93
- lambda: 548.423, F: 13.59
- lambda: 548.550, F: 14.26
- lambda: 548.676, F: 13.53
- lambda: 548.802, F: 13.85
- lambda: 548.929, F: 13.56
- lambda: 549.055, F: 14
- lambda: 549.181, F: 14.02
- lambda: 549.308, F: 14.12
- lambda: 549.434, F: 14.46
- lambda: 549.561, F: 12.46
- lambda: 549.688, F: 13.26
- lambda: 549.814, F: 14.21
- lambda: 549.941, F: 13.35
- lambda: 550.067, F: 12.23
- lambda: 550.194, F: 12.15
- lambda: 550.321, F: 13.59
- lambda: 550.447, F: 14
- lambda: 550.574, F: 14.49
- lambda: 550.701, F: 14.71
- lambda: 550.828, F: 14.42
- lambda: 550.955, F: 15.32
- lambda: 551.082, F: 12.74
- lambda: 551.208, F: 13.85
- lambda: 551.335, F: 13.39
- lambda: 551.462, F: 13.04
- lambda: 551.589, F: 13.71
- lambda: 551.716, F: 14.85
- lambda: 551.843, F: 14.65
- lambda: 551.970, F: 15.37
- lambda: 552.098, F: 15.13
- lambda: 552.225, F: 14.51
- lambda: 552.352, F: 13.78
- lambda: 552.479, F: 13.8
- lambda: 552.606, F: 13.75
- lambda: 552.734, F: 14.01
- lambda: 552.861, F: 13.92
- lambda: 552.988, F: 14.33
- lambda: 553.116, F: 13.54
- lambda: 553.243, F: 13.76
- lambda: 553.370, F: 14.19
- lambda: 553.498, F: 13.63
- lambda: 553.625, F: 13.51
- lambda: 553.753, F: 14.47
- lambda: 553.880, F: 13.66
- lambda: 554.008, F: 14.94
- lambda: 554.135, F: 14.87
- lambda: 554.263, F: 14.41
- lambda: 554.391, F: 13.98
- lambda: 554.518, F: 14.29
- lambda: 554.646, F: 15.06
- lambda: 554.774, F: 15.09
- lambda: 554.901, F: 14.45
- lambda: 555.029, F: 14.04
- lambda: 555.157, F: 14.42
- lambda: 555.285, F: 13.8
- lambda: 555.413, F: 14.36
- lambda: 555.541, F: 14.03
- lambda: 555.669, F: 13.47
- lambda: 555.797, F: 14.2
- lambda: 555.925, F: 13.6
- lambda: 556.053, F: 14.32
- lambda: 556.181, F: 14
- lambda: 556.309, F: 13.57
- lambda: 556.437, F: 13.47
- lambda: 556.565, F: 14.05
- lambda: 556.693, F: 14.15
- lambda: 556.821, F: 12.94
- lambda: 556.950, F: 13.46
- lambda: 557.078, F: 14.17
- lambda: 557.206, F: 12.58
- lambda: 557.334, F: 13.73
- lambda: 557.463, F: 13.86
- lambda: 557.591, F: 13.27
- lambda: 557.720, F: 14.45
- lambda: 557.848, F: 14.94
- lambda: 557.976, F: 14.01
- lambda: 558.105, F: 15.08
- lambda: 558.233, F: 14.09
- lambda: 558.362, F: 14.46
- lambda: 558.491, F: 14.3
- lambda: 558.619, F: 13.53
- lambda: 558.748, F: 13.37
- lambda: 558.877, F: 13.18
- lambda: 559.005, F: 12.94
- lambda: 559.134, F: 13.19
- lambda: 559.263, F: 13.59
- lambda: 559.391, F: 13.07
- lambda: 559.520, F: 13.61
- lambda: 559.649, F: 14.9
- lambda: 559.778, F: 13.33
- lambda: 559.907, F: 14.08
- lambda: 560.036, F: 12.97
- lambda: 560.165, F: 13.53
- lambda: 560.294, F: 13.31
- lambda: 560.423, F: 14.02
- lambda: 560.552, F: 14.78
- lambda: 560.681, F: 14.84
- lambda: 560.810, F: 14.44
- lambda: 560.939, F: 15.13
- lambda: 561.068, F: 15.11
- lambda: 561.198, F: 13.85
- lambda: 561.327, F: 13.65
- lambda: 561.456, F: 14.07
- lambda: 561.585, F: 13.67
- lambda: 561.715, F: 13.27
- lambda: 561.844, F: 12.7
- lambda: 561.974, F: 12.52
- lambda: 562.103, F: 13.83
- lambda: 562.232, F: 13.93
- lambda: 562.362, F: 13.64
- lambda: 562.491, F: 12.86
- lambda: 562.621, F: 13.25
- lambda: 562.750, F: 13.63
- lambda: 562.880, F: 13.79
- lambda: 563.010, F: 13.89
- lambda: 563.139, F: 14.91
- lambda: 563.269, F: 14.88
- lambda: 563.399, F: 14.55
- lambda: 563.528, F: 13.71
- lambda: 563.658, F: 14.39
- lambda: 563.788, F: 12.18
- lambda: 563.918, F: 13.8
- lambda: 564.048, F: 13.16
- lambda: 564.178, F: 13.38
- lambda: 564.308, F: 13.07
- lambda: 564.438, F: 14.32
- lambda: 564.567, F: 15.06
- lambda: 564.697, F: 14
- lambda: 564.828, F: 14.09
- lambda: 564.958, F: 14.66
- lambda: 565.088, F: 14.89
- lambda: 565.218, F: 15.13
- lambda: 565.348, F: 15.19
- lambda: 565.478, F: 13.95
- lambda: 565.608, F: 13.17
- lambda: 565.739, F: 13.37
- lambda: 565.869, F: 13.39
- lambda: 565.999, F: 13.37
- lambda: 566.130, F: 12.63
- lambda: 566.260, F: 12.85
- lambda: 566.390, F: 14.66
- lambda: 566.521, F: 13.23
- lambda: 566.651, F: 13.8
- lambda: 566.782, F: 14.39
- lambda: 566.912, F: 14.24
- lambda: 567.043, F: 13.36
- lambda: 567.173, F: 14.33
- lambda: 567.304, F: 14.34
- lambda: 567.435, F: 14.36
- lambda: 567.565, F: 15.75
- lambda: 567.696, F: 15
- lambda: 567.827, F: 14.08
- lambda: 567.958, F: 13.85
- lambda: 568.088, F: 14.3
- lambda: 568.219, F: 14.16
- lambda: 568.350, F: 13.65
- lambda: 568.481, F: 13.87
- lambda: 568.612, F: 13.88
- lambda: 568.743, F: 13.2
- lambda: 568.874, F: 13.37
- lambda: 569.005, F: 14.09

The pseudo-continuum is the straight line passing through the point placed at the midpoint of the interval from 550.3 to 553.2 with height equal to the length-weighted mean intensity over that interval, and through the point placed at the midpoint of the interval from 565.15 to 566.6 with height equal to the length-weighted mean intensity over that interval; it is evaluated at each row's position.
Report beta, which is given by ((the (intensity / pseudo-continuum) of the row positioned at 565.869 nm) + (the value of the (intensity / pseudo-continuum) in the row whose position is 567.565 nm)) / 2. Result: 1.06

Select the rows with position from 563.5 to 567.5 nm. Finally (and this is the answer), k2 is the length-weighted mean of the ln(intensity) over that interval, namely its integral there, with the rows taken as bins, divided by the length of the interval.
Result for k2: 2.63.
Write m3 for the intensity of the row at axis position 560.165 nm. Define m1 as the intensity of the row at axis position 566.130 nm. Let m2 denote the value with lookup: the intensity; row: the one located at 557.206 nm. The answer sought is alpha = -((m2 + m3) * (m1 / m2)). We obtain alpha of -26.2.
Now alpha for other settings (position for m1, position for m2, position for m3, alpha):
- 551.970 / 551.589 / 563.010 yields -30.9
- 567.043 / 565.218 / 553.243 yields -25.5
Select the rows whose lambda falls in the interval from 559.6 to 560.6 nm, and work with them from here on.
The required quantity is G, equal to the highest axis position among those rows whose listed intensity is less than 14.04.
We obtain 560.423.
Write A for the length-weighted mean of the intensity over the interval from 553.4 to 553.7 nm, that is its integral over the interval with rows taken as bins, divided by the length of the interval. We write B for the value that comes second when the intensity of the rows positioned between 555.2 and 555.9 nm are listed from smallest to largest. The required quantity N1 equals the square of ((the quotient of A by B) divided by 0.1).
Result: 98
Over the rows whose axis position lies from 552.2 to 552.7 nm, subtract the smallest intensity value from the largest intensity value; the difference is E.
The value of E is 0.76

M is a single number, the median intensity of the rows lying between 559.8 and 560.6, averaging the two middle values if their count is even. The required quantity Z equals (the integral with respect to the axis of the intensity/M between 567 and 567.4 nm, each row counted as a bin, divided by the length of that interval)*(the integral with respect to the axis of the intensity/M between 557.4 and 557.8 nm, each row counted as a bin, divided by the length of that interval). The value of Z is 1.03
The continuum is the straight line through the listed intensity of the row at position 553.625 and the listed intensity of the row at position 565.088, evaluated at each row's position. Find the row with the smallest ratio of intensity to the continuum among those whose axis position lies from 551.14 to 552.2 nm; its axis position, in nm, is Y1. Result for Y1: 551.462 nm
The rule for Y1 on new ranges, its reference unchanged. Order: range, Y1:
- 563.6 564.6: 563.788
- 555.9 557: 556.821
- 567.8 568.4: 568.350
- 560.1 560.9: 560.294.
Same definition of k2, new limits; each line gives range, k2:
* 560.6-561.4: 2.67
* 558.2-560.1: 2.61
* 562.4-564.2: 2.62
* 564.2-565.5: 2.67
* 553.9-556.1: 2.66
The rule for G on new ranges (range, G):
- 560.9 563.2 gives 563.010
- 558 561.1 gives 560.423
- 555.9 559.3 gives 559.263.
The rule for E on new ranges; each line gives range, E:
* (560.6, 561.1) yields 0.69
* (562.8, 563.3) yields 1.12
